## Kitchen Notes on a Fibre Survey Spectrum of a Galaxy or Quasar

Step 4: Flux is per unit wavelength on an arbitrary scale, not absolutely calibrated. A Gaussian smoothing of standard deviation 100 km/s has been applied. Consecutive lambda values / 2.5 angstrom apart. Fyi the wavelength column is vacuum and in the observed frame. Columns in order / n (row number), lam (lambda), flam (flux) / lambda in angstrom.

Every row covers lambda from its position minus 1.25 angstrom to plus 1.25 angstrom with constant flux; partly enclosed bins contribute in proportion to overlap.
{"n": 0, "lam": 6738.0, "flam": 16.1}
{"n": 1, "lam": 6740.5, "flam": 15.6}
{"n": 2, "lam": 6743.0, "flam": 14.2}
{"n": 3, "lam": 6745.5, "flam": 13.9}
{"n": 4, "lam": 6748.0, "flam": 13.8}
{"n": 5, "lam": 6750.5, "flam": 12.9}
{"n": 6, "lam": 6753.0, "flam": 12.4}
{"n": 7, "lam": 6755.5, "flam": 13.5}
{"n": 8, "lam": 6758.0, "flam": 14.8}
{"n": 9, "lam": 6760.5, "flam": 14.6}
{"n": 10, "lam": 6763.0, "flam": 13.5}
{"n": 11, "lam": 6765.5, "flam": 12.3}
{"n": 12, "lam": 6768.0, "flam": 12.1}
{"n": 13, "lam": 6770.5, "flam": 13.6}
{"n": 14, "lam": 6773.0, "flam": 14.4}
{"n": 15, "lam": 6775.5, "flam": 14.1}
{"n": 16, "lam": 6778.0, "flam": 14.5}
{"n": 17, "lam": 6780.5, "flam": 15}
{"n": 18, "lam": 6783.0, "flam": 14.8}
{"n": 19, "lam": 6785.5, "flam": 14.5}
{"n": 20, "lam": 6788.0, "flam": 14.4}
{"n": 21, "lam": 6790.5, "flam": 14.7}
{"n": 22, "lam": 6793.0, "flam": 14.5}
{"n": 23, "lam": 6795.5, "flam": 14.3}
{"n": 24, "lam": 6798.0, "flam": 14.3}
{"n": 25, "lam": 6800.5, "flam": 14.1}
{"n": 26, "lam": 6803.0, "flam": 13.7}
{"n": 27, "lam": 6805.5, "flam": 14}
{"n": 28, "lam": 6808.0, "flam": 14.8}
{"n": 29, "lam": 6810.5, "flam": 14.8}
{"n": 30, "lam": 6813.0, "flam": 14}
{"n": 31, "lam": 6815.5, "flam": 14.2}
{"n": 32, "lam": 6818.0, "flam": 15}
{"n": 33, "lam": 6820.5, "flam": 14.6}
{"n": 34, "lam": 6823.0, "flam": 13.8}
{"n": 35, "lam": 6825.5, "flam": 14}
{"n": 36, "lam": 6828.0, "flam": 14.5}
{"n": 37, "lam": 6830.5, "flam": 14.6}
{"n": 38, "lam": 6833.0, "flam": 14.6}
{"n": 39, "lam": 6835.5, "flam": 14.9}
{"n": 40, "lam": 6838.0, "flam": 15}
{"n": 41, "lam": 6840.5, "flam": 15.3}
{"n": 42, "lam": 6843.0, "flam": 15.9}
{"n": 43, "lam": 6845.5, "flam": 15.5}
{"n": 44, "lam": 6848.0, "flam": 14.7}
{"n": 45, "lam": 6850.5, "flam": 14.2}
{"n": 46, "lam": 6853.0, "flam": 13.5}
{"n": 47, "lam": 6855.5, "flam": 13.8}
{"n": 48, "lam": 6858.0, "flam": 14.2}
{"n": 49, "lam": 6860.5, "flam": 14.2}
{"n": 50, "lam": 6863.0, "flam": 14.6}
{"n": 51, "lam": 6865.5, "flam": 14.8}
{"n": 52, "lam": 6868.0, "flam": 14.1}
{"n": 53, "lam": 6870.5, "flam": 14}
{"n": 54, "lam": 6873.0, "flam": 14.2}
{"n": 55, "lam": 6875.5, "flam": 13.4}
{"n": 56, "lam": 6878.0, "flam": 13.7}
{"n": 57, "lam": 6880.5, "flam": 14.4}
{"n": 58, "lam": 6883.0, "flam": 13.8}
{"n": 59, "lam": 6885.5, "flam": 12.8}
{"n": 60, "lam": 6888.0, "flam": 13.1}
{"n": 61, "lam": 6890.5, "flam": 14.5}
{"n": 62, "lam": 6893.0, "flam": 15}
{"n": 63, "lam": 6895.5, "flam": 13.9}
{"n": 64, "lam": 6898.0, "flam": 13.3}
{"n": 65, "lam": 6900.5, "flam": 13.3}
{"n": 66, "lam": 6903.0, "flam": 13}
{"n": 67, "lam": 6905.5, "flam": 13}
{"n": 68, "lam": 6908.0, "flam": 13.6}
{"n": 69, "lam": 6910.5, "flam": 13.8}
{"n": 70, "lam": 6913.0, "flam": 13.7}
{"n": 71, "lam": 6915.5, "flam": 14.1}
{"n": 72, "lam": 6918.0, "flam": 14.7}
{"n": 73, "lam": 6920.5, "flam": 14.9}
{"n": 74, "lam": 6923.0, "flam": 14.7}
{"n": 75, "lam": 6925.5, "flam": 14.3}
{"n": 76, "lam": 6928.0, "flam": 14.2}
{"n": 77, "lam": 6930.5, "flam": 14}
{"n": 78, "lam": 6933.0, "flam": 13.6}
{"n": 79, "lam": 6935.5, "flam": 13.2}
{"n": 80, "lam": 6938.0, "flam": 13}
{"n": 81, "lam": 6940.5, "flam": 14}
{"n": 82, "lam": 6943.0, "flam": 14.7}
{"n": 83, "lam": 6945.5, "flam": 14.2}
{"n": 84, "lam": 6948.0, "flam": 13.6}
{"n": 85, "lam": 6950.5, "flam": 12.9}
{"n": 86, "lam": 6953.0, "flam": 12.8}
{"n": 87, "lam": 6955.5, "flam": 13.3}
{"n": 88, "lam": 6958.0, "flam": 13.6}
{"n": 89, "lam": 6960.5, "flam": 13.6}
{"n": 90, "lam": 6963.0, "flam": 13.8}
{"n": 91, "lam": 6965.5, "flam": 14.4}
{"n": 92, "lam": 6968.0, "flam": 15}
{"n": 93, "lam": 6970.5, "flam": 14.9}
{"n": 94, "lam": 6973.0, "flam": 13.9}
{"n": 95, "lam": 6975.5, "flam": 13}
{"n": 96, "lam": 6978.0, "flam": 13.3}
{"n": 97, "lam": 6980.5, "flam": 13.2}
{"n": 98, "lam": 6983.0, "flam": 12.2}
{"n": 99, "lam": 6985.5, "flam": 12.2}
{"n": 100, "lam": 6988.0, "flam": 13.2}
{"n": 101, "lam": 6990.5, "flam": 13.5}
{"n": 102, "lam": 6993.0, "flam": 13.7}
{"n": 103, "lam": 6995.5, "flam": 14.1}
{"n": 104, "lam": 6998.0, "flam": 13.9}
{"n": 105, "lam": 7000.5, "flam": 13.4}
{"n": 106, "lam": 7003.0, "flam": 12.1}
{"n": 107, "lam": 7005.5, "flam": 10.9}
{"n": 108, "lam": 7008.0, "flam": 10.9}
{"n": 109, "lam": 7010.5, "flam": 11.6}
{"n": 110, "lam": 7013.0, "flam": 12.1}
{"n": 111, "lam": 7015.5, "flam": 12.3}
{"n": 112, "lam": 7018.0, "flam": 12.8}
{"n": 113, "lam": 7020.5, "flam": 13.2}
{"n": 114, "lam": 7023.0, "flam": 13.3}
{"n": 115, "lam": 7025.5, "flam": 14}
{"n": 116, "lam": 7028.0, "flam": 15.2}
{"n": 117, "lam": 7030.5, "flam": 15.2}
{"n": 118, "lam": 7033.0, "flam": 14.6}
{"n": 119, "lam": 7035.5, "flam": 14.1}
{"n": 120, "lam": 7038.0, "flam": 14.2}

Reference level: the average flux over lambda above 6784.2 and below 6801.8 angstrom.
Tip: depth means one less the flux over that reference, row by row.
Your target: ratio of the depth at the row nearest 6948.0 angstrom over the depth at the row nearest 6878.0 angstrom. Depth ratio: 1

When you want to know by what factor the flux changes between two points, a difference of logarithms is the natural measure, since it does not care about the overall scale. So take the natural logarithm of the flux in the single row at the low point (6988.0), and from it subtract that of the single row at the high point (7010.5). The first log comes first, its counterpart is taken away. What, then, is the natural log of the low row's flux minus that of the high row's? 0.13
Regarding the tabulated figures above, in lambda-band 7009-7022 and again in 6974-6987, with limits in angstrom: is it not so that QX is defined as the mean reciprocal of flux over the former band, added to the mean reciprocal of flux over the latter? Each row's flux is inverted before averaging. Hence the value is 0.159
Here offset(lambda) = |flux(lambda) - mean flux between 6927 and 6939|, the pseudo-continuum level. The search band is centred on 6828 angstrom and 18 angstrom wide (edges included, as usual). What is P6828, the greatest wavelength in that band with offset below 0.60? 6825.5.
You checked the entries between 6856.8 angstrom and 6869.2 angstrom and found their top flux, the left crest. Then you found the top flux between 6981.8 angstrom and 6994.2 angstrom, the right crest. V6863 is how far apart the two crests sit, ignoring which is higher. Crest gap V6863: 1.1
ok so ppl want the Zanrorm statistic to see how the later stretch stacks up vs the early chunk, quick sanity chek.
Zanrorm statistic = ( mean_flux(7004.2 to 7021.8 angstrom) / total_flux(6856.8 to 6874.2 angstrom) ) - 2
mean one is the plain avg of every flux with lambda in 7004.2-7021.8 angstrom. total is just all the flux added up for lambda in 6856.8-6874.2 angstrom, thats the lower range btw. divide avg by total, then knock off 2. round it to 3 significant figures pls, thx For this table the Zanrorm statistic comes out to -1.88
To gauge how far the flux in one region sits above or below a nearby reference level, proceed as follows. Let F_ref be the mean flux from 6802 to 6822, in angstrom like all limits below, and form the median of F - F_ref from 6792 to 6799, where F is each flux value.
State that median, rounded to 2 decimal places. -0.09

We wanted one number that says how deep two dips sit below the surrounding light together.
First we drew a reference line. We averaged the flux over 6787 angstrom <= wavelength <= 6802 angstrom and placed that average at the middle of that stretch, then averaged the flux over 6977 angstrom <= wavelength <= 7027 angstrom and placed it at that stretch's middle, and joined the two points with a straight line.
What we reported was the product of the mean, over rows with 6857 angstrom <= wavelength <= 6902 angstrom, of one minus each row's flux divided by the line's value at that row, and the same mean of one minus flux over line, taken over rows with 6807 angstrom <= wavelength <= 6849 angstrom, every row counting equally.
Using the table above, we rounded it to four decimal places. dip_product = 0.0007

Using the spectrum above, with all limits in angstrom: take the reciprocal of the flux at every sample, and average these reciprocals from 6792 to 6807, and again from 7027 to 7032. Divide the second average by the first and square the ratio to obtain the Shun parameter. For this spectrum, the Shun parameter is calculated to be 0.87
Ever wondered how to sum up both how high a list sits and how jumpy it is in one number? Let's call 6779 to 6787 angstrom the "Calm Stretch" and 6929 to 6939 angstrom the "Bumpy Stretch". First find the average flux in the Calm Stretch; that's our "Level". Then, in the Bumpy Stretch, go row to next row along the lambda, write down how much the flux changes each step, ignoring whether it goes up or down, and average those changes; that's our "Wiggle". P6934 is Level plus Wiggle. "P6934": 15.1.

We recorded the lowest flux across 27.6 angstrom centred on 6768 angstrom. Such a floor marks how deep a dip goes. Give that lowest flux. 12.1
